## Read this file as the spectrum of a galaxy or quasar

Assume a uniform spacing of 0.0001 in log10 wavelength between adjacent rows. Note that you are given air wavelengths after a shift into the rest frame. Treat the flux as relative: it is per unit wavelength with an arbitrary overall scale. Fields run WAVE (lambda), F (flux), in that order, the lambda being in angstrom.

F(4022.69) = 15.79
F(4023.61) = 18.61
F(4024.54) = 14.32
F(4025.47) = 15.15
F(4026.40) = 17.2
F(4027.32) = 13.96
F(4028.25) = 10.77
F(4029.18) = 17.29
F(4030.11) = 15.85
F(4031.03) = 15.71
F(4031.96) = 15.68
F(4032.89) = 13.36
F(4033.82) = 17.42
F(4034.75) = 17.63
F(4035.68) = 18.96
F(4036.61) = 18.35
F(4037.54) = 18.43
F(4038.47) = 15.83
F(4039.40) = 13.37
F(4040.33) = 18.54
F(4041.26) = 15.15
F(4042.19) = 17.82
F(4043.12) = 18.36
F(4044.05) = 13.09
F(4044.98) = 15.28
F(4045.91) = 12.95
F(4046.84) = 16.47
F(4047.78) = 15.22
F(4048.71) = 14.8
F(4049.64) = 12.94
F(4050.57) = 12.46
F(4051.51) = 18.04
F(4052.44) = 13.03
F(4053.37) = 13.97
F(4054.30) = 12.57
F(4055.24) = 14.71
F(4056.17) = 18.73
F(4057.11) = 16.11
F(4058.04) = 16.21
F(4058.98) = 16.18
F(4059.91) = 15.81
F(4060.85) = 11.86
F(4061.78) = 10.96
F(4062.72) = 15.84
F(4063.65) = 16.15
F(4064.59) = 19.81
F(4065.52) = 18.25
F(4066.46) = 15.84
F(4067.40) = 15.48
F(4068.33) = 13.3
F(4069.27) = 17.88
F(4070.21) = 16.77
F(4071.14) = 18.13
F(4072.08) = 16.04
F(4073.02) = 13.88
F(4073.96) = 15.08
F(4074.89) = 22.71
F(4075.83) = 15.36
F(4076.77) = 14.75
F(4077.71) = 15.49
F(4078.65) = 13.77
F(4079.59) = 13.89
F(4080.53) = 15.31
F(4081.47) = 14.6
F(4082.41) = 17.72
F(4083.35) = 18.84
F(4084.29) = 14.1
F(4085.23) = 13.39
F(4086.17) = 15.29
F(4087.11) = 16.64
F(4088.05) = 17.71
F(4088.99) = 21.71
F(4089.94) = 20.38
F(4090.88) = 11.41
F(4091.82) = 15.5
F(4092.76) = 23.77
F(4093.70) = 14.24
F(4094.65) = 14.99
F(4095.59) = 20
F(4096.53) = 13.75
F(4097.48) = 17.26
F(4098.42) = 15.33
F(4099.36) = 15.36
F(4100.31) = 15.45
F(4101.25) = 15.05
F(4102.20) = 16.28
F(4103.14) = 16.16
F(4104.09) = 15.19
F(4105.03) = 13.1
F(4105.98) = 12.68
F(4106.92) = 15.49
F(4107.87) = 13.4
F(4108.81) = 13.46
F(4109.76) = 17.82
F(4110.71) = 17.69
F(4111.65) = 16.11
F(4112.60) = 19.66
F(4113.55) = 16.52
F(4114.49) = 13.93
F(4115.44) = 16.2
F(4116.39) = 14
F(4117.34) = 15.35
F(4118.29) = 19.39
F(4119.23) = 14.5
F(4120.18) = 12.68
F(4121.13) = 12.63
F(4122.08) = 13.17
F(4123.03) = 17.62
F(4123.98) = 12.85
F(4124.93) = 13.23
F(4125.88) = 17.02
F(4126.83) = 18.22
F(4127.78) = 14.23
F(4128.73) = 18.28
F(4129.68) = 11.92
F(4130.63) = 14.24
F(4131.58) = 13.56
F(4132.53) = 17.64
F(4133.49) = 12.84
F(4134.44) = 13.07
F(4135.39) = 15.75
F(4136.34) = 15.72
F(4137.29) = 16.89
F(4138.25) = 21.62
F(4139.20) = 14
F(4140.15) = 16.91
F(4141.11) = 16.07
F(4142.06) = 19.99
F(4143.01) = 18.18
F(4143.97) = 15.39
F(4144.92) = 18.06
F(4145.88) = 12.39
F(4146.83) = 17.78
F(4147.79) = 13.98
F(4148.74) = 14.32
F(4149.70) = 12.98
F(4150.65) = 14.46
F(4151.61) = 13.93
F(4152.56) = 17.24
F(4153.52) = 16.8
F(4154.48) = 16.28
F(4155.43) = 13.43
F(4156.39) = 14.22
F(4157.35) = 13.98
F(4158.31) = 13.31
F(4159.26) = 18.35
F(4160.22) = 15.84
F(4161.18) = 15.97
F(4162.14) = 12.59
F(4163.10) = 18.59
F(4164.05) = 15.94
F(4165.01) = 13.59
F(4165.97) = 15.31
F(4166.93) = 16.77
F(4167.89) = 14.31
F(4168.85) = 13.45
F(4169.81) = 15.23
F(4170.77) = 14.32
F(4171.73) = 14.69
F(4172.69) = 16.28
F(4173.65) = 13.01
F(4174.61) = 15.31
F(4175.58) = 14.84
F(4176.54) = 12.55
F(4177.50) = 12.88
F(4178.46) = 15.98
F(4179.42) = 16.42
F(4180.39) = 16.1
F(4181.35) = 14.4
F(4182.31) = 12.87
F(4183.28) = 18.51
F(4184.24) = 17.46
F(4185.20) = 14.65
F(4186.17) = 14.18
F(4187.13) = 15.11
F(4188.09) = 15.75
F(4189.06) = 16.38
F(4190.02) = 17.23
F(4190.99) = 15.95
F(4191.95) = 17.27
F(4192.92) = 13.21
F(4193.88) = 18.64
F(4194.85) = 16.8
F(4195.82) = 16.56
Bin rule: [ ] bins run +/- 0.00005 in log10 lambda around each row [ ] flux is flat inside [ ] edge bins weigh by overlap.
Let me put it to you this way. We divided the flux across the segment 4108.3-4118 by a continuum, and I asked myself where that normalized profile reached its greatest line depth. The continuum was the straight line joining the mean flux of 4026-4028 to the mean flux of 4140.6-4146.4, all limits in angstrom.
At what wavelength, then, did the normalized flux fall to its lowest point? 4108.81 angstrom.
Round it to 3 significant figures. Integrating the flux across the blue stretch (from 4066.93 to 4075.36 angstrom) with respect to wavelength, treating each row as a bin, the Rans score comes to 140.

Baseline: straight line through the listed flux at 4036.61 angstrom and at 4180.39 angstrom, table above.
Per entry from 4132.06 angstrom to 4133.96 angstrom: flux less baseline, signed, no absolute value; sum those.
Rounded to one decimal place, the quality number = -3.2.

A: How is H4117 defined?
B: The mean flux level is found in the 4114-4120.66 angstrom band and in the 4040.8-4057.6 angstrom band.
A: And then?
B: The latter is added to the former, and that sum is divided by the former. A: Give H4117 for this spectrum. 1.996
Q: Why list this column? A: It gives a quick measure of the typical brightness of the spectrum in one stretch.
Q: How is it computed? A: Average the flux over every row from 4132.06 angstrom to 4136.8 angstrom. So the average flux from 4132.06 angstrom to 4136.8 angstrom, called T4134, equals 15.0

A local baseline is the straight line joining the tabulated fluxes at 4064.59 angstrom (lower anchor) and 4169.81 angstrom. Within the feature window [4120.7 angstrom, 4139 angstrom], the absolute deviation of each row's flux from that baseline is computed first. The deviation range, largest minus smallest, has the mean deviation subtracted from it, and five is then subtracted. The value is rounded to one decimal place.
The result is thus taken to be -2.7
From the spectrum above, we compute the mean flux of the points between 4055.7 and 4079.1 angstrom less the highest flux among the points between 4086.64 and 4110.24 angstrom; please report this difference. -8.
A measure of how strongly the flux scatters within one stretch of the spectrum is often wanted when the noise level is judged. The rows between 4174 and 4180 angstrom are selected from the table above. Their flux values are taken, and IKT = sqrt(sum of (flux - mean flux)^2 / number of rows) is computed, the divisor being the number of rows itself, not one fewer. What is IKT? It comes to 1.47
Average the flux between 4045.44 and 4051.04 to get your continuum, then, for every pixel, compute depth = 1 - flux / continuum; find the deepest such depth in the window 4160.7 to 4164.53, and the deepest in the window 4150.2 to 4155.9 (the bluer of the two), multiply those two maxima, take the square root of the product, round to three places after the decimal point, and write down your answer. 0.074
